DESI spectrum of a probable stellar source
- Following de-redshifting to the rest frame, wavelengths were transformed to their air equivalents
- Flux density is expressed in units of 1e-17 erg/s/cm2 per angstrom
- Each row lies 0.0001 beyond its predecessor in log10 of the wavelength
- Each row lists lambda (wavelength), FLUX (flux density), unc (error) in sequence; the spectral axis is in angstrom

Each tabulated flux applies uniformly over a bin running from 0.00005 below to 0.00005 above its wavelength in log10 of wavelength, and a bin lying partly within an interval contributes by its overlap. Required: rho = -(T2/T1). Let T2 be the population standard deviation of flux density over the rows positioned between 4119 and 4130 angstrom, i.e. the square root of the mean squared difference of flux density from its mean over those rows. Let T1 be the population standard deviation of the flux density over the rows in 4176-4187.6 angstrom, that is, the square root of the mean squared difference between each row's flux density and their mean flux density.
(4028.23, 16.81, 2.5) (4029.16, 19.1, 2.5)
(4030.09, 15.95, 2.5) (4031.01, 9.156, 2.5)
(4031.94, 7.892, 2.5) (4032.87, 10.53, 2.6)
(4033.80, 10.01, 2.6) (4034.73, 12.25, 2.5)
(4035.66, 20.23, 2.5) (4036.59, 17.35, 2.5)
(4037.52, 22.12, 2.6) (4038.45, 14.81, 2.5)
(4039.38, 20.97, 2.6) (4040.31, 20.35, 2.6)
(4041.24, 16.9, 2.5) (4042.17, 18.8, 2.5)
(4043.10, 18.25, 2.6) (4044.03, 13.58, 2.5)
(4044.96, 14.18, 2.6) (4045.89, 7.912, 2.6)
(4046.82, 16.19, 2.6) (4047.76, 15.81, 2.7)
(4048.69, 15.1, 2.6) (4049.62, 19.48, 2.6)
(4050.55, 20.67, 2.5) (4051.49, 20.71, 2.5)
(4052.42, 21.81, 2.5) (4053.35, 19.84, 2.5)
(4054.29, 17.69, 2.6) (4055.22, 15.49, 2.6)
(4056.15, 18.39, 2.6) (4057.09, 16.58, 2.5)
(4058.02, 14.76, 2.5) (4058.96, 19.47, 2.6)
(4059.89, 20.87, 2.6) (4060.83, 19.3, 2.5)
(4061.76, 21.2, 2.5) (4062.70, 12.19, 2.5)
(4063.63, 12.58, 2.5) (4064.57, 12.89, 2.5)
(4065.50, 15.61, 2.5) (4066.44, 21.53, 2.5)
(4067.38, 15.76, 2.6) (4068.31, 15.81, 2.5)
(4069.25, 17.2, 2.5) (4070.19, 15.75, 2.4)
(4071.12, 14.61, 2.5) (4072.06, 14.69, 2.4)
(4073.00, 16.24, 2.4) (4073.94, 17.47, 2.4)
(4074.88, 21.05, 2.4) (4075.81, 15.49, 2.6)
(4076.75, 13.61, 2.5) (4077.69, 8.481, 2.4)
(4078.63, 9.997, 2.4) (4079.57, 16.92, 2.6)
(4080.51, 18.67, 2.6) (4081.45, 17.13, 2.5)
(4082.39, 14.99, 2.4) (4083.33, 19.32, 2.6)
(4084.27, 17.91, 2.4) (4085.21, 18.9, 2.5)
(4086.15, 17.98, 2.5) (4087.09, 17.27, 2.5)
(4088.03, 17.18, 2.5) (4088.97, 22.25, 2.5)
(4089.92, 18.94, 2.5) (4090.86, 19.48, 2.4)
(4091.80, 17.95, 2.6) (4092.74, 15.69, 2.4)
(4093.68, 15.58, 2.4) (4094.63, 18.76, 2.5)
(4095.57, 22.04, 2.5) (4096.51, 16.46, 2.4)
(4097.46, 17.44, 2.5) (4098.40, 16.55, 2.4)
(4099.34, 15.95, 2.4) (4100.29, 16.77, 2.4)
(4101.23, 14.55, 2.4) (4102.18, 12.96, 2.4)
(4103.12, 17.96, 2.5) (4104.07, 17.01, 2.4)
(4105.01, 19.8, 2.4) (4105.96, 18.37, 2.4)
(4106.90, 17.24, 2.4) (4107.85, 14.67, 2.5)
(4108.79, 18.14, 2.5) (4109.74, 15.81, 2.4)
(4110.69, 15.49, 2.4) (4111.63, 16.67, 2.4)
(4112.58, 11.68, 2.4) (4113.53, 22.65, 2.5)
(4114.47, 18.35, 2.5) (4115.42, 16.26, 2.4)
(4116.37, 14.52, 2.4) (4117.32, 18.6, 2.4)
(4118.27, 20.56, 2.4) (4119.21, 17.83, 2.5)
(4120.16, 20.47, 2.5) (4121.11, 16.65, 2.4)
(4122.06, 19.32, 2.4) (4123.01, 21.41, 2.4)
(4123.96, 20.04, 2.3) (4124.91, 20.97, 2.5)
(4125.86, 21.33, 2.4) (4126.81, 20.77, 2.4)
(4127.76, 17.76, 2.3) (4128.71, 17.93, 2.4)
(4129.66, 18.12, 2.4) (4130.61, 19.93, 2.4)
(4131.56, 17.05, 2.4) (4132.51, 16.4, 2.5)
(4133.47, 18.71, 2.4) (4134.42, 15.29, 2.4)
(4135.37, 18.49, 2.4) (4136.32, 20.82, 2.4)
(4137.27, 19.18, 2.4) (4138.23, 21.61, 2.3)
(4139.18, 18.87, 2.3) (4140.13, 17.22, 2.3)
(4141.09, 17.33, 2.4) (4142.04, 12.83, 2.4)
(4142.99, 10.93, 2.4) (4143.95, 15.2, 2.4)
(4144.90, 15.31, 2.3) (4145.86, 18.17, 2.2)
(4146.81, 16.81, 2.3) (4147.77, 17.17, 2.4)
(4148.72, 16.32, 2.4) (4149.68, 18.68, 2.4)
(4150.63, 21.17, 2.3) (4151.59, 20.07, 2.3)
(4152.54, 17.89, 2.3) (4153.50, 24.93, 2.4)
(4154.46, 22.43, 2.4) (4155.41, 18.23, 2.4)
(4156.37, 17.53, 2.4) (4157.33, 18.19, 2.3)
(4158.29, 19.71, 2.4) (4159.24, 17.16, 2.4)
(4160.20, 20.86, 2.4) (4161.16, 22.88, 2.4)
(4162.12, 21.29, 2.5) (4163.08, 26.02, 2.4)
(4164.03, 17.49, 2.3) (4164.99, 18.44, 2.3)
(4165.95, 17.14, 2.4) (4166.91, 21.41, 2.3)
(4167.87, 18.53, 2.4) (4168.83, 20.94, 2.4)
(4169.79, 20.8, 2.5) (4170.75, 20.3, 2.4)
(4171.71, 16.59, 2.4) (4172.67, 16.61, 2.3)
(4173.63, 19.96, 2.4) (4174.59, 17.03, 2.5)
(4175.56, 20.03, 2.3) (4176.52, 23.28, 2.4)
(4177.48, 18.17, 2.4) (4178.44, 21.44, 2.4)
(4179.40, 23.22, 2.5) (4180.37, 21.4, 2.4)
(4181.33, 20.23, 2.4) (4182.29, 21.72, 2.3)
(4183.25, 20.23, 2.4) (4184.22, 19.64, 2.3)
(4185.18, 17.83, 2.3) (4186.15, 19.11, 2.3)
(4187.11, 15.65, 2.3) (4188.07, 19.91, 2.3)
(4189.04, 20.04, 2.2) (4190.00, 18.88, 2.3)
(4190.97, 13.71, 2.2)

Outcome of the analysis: -0.74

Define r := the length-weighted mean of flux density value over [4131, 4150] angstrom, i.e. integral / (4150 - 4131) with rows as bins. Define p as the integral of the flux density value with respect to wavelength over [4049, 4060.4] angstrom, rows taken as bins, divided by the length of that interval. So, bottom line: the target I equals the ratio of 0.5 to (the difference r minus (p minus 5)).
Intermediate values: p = 18.8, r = 17.1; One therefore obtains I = 0.15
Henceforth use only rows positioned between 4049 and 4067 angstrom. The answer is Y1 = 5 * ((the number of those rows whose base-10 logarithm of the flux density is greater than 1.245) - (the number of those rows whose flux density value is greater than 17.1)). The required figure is 0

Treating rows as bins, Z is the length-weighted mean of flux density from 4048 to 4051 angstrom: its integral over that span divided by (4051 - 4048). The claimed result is 18.3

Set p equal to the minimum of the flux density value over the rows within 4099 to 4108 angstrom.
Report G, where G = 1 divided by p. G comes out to 0.08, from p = 12.96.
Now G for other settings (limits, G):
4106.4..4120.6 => 0.09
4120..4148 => 0.09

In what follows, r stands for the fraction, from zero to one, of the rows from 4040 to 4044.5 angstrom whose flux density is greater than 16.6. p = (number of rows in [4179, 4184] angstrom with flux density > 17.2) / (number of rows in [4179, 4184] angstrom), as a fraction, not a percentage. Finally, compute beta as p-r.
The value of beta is 0.20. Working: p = 1.00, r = 0.8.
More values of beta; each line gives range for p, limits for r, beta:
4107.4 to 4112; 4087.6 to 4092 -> -0.80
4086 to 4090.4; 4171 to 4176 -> 0.00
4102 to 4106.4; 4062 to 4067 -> 0.40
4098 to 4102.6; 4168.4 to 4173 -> -0.80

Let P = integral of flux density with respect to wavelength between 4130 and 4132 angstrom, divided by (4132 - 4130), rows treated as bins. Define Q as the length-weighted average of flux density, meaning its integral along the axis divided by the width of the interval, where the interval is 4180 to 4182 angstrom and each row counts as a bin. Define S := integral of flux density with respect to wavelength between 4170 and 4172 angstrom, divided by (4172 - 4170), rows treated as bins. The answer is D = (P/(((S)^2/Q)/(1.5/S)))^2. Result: 0.0073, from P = 18.5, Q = 21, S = 18.9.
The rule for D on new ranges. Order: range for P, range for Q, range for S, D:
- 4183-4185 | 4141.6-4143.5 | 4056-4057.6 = 0.0047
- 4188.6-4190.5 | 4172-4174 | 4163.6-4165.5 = 0.0083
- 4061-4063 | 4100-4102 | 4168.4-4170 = 0.0019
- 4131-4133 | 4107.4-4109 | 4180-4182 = 0.0020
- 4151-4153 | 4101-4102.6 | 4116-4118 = 0.0062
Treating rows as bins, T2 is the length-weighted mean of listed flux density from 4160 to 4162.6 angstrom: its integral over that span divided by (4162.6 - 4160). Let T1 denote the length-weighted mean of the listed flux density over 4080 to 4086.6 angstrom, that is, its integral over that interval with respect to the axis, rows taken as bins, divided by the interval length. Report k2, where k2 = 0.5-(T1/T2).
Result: -0.32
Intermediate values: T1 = 17.8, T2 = 21.7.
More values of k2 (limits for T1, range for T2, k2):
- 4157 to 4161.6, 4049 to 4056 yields -0.53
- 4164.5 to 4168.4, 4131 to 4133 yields -0.62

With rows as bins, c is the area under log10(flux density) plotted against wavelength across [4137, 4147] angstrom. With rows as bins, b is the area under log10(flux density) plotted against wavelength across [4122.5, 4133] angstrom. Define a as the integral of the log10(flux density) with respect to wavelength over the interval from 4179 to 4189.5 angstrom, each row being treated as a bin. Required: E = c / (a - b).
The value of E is 84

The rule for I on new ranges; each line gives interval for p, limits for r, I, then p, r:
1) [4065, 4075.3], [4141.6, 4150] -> 0.13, 16.8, 15.7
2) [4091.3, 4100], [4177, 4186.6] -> 0.06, 17.4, 20.3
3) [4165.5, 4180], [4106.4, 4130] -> 0.15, 19.7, 18.1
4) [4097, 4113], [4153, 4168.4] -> 0.06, 16.3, 20.1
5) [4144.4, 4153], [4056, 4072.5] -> 0.14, 18.0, 16.6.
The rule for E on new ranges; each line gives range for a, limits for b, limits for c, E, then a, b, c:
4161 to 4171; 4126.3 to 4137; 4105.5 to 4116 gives -30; 13.1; 13.5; 12.8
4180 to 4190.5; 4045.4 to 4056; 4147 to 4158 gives 27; 13.5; 13.0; 14.1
